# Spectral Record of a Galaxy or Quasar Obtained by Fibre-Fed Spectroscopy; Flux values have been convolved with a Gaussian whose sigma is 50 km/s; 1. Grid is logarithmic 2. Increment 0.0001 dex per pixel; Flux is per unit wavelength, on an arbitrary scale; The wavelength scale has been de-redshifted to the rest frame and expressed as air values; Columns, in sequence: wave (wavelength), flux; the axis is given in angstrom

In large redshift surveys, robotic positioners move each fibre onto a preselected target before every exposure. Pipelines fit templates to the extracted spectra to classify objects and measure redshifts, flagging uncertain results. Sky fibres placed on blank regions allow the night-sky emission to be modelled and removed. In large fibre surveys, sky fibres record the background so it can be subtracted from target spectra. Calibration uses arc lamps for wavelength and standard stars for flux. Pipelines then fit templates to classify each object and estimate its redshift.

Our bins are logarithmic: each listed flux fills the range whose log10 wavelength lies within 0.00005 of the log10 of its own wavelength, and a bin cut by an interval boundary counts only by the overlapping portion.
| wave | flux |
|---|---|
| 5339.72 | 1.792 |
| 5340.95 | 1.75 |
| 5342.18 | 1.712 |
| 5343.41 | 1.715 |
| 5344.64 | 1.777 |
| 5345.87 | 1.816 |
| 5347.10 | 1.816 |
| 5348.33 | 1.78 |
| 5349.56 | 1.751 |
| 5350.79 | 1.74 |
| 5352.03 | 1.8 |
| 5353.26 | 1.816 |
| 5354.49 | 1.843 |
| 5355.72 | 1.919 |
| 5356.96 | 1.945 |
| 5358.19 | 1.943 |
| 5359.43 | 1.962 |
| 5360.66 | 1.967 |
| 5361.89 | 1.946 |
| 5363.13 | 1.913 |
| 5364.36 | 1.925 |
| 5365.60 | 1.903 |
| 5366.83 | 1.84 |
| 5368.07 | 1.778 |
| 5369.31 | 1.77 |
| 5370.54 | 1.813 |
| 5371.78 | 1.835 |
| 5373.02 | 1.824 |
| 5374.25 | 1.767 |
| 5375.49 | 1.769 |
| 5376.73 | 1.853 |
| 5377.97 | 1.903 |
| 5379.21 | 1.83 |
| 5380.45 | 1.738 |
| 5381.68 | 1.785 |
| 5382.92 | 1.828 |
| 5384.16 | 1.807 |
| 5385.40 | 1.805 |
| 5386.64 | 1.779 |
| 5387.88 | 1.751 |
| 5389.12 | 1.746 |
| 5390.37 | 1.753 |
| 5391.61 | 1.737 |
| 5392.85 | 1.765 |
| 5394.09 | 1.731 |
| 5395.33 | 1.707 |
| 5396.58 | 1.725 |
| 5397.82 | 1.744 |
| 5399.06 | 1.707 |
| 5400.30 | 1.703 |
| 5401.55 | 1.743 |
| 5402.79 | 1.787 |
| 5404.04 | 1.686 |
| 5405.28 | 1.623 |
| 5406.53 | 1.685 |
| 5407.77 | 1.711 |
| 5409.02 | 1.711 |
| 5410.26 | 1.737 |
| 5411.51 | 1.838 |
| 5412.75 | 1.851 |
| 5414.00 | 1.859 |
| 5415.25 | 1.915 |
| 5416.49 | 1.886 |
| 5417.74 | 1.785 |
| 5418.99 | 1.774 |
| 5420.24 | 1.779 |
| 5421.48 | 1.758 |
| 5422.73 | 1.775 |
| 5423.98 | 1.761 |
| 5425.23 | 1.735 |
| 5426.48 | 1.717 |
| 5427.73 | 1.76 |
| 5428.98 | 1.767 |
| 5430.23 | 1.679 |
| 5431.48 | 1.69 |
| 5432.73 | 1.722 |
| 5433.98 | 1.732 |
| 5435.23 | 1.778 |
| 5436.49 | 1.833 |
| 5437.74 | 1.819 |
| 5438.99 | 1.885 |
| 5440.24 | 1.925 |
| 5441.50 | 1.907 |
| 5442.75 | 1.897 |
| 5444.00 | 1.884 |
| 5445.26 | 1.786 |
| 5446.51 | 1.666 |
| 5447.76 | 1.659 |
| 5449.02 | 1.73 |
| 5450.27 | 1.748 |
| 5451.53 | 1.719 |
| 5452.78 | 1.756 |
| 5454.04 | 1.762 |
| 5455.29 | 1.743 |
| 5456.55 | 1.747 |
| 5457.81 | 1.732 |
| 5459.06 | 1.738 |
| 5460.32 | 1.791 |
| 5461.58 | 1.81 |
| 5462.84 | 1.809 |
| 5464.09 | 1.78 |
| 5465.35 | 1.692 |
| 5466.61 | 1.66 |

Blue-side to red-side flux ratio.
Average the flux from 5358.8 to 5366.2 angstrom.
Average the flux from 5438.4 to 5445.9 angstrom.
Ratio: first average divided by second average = 1.03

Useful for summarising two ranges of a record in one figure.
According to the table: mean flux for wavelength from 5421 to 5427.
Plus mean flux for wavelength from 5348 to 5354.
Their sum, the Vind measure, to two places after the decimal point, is 3.53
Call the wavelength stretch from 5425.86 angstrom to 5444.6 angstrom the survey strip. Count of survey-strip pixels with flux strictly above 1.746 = 10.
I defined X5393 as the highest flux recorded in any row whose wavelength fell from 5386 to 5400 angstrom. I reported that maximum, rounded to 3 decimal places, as 1.779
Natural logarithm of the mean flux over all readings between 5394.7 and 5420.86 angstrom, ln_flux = 0.565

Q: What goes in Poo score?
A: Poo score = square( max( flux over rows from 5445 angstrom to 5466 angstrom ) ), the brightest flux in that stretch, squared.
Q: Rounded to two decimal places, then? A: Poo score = 3.28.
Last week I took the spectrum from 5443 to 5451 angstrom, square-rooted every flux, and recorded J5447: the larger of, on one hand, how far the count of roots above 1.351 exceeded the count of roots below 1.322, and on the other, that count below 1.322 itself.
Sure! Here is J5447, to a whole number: 3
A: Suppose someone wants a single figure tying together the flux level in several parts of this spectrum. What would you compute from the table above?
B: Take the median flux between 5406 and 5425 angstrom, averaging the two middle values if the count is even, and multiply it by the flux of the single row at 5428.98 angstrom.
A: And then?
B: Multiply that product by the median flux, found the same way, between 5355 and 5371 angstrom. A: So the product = 6.0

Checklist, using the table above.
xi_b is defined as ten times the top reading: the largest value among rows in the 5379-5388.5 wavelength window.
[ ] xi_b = 18.3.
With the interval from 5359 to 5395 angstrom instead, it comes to 19.7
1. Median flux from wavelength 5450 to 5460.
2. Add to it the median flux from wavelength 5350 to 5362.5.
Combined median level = 3.68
